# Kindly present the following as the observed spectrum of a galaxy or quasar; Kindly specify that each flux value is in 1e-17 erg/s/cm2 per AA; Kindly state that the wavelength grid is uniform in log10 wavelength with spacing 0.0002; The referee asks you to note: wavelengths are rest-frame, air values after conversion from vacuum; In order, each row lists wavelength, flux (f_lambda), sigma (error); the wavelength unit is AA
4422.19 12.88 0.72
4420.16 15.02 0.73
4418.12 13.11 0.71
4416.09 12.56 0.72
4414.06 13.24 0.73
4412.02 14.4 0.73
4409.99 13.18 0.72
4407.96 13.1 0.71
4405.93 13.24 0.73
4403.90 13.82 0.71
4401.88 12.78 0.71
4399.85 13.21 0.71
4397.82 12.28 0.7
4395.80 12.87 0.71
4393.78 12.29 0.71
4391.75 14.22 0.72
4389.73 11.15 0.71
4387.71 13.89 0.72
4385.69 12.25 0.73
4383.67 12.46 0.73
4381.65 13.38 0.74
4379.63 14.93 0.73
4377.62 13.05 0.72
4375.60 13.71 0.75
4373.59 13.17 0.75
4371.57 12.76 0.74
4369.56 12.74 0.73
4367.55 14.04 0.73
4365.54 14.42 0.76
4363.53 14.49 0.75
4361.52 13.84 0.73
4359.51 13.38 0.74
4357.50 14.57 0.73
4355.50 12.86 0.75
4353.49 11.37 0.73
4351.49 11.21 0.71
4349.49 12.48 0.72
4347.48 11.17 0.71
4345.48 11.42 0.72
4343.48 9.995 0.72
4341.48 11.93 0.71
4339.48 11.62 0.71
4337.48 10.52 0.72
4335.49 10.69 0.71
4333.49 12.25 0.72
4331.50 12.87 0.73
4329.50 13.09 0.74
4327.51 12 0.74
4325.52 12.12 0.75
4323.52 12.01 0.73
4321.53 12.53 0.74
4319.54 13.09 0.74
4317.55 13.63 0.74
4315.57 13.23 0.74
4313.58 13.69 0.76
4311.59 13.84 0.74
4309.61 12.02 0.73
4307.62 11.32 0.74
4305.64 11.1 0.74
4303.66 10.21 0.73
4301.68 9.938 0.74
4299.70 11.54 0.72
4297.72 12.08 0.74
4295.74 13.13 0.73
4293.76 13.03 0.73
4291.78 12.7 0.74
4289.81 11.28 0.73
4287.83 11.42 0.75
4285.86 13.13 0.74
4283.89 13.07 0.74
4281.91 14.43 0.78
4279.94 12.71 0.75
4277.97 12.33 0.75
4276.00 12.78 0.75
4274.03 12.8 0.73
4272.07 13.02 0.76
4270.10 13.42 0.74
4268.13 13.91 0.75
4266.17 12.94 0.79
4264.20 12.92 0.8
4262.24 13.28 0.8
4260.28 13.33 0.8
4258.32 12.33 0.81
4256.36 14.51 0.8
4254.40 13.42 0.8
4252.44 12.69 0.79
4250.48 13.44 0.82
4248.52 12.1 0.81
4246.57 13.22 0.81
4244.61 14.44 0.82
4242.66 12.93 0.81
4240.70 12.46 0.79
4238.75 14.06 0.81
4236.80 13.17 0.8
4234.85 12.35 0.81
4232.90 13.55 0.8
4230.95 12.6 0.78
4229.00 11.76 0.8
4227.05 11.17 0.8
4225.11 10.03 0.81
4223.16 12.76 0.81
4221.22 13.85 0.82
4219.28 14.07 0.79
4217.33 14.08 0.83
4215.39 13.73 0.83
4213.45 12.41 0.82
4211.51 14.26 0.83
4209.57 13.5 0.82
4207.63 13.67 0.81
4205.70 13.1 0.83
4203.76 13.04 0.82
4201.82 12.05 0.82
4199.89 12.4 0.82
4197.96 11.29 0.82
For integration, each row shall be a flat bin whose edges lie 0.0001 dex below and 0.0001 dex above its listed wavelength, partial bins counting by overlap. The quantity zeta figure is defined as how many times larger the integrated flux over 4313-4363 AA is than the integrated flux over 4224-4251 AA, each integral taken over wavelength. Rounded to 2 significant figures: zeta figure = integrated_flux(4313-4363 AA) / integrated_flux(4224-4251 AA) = 1.8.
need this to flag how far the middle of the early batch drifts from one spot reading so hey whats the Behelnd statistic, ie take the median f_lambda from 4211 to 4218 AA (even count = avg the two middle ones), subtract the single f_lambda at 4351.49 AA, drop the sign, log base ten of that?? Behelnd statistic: 0.43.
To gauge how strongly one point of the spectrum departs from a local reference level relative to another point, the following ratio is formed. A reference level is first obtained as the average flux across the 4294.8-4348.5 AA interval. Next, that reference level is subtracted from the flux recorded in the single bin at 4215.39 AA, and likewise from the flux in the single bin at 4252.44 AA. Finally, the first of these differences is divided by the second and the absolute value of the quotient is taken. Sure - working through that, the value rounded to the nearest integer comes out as 2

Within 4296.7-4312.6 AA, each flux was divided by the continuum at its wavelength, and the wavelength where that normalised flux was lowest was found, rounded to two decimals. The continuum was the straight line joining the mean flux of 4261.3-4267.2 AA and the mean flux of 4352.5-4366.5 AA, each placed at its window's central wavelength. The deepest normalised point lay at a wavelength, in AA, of 4301.68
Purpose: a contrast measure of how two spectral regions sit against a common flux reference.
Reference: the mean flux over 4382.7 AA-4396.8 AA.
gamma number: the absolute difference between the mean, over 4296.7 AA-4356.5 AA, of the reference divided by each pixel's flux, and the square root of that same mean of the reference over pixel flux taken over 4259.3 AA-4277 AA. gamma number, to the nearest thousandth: 0.092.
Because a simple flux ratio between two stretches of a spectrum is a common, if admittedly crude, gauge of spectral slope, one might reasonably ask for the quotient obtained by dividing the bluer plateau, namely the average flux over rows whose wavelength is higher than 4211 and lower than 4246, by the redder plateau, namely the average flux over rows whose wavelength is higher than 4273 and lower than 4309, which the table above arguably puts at 1.07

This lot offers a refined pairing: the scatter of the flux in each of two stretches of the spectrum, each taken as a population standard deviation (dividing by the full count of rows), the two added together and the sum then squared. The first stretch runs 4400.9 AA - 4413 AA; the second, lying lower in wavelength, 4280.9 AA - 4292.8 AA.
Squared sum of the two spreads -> 2.6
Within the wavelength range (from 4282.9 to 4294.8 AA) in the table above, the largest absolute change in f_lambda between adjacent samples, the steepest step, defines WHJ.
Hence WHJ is 1.7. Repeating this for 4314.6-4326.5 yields 0.6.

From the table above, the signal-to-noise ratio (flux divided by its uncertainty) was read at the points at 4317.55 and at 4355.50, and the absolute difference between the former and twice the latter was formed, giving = 15.9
